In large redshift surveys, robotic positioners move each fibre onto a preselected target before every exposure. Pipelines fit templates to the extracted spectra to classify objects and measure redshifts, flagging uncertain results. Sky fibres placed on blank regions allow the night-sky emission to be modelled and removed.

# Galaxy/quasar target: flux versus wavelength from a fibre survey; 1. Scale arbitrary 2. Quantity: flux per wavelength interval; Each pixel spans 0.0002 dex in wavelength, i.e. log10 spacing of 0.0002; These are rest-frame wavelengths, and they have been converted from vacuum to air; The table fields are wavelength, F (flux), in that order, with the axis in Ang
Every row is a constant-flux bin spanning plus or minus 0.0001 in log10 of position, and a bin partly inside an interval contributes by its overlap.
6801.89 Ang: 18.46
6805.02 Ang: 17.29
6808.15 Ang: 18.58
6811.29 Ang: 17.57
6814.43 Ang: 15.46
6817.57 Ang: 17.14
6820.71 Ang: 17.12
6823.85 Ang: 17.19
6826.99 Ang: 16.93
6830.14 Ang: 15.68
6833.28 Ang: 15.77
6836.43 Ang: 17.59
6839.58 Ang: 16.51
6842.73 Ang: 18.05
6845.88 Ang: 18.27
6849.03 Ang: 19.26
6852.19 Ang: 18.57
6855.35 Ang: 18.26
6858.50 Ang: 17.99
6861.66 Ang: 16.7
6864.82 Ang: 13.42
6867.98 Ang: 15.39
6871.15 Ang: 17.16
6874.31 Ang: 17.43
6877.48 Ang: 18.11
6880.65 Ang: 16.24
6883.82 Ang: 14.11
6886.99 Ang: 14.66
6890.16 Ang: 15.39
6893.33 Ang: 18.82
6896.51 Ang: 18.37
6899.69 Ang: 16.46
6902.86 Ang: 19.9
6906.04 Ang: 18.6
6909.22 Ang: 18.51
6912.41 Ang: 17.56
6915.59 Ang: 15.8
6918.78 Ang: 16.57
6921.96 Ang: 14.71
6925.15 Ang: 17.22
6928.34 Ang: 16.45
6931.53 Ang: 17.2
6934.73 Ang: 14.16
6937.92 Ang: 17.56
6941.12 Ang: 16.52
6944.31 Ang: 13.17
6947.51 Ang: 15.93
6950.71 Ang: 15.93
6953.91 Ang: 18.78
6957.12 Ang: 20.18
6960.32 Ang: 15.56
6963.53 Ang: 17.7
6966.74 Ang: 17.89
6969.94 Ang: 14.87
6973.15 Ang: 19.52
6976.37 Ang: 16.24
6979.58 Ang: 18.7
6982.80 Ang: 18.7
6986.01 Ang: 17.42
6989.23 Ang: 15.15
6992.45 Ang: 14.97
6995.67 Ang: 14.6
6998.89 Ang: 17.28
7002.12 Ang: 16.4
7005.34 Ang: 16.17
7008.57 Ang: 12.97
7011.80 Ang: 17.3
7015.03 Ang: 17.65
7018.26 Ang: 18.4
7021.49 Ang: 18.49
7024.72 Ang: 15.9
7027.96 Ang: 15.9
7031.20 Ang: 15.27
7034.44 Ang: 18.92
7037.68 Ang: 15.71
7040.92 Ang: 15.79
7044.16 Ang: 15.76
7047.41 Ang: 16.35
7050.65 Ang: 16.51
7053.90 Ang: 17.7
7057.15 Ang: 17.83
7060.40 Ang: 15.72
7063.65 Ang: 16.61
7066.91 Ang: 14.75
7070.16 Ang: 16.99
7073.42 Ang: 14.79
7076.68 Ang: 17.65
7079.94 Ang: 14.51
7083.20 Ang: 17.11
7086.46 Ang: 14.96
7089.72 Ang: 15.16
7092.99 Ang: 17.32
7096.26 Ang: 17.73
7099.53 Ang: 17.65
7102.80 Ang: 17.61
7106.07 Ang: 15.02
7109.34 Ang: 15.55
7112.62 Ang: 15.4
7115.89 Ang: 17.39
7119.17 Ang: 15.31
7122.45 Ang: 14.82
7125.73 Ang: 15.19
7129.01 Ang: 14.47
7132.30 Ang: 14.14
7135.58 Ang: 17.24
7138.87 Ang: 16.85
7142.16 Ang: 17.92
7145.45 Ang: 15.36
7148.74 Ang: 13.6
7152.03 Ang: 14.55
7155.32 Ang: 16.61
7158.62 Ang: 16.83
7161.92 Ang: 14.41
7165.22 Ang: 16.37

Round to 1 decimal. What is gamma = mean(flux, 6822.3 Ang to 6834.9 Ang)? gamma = 16.4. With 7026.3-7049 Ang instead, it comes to 16.2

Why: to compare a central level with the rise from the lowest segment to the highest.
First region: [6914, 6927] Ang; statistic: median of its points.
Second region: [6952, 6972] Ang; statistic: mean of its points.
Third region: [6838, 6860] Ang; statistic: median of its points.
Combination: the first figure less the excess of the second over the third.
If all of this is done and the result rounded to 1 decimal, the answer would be 16.9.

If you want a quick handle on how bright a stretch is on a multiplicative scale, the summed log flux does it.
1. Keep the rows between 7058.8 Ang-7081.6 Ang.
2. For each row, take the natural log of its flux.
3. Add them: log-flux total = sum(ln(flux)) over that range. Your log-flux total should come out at 19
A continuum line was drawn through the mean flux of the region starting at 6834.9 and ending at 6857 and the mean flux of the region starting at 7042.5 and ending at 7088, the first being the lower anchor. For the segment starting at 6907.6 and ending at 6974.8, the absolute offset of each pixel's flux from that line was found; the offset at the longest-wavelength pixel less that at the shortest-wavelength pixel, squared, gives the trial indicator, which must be 2.4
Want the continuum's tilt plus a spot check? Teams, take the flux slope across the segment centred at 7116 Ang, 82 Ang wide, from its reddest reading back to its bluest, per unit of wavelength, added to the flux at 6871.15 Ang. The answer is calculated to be 17.1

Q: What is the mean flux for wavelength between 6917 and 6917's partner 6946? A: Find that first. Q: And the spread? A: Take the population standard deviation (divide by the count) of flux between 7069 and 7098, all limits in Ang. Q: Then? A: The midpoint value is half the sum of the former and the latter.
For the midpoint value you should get 8.61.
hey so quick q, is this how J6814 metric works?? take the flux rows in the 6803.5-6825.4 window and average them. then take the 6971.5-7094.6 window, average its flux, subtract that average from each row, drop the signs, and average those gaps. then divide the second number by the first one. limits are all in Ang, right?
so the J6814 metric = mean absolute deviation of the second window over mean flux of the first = 0.070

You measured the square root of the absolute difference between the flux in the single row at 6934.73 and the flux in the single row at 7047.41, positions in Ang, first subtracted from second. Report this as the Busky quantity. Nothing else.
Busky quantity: 1.5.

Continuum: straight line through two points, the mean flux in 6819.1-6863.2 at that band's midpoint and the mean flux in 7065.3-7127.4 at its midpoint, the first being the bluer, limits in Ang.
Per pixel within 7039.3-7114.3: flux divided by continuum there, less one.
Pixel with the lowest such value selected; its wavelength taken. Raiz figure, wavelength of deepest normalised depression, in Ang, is 7079.94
